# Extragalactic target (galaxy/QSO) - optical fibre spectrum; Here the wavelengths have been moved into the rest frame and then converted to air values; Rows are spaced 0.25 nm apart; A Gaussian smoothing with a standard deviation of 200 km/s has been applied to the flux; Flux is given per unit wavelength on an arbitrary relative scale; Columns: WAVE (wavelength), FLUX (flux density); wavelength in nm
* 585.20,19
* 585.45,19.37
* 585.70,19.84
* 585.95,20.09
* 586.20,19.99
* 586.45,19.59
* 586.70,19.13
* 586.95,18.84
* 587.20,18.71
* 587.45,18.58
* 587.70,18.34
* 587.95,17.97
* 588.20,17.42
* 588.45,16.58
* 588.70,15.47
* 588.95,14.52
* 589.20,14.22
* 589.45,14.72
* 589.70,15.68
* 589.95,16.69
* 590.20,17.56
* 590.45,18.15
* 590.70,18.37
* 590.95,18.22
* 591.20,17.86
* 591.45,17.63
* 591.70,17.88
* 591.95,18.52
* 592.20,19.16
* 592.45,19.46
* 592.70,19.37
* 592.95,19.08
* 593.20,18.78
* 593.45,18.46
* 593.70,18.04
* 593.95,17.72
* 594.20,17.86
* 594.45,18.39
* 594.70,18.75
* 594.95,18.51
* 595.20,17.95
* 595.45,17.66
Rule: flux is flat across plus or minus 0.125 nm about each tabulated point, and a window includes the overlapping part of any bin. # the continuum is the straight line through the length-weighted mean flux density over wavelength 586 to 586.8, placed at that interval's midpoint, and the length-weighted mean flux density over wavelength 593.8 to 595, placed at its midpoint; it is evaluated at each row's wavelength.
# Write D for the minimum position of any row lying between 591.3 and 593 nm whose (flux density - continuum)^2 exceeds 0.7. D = 591.45 nm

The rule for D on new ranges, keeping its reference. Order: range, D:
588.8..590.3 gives 588.95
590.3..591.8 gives 591.20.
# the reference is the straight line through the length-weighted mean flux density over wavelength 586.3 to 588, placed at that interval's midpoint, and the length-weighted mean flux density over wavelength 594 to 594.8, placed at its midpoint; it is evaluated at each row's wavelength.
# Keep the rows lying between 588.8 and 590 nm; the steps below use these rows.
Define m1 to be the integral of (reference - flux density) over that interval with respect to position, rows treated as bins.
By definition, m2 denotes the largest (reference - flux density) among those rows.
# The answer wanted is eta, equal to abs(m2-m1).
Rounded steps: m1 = 4.3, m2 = 4.4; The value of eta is 0.2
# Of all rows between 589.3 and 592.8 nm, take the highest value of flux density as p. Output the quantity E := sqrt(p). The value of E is 4.41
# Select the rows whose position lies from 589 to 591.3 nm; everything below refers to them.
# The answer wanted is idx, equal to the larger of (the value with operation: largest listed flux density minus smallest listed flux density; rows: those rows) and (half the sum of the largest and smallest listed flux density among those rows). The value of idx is 16.3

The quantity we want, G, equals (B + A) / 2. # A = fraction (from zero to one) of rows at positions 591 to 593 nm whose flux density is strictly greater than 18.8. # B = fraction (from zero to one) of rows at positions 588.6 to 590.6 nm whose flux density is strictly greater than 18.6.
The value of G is 0.25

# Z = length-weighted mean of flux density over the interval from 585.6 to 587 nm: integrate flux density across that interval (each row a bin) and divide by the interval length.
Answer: 19.6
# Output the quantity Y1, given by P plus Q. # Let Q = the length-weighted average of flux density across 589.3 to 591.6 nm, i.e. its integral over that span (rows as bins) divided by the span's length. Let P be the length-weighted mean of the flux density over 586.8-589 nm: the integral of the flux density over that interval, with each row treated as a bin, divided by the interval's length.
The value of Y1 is 34.7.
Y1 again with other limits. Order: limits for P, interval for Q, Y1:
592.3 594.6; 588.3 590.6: 34.6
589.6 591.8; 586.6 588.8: 35.5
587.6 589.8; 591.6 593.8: 34.8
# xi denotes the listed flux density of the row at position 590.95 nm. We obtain 18.22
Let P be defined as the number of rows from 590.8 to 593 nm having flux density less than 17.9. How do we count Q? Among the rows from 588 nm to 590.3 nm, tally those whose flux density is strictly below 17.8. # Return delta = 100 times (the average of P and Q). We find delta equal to 600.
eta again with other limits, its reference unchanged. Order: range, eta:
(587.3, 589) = 1.4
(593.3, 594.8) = 0.4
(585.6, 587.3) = 1.1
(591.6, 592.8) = 1.1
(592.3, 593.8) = 1.1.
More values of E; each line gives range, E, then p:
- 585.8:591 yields 4.48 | 20.09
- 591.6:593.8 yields 4.41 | 19.46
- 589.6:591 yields 4.29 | 18.37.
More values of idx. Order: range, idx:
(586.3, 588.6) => 18.1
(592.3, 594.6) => 18.6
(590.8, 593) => 18.5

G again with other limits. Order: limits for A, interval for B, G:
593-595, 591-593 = 0.25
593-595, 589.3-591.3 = 0.00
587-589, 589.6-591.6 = 0.00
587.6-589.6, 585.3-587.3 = 0.50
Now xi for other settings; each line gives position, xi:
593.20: 18.78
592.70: 19.37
